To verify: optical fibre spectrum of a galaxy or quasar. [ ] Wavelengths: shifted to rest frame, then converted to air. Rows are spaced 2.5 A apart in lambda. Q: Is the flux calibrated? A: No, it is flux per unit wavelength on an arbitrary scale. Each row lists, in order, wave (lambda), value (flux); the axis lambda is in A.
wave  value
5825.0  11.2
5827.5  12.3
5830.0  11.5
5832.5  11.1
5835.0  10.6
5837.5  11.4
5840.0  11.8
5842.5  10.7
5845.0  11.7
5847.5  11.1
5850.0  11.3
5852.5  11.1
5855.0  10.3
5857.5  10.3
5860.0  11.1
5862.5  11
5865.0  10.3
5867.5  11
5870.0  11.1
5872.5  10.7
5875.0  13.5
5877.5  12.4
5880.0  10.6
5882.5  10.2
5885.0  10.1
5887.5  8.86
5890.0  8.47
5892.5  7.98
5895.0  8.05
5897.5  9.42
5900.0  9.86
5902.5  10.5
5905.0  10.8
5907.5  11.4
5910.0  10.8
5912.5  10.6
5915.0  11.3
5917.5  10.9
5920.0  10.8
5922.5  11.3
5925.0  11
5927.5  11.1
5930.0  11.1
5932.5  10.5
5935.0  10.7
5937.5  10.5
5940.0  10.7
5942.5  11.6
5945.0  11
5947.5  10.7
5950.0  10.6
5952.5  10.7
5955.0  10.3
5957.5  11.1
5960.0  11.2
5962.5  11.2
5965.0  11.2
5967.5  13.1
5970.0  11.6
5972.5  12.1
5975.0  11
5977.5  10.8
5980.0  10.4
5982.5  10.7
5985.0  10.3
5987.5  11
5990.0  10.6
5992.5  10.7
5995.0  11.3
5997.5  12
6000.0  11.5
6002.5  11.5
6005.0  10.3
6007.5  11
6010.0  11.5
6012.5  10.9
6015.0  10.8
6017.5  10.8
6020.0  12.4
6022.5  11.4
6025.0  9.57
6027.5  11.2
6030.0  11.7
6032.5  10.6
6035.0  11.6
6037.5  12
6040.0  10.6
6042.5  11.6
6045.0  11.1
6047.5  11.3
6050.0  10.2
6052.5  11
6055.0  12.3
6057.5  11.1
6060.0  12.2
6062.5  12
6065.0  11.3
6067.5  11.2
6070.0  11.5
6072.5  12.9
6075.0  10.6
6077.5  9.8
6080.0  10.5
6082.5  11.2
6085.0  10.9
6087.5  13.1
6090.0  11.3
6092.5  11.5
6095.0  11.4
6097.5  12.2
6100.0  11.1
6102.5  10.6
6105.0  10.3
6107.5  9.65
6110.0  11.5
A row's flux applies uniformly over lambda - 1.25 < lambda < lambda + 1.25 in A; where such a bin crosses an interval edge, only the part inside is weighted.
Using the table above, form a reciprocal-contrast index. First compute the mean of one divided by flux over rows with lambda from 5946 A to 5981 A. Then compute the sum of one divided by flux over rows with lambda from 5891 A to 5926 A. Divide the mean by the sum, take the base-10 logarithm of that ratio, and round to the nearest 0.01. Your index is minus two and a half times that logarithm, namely 2.96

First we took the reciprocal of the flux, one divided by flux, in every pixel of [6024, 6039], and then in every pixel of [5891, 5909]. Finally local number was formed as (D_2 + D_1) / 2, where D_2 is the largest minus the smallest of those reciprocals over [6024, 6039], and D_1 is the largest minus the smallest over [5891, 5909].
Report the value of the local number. 0.029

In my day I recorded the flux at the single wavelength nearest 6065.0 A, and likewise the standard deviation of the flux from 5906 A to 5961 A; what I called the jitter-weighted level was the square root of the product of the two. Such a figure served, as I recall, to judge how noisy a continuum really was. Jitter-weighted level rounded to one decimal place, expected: 1.9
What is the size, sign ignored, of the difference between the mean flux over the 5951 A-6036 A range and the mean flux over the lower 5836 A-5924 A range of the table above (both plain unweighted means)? 0.47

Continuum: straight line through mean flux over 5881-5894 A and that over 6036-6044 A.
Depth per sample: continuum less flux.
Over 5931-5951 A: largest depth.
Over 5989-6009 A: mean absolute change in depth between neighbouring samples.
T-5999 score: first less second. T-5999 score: -1.08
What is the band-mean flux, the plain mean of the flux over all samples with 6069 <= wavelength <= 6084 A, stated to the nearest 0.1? 11.1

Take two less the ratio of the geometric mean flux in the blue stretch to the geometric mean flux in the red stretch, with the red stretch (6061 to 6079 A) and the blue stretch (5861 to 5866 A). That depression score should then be 1.06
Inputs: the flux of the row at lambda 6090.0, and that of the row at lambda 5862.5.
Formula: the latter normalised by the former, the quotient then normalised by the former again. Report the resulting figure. 0.086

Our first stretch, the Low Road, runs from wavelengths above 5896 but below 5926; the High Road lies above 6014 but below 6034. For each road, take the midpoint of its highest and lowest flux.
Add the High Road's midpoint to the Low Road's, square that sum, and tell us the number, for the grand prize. 458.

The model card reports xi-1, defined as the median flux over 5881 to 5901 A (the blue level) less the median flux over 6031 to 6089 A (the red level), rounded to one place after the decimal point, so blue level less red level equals -2.1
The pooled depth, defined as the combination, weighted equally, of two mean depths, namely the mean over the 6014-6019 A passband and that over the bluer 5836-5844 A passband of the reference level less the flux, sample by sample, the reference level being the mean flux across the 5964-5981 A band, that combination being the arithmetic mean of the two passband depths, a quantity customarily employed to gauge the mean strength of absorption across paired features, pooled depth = 0.4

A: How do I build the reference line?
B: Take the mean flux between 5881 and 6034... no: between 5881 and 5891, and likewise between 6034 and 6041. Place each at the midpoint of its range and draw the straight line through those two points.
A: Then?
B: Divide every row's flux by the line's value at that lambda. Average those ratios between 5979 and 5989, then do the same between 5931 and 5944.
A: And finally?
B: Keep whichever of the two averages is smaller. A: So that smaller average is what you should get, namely 0.99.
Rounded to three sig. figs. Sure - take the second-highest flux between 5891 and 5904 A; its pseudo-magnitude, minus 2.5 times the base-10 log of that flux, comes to -2.48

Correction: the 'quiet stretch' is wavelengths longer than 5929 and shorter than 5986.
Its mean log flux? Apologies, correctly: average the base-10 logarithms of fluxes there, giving 1.041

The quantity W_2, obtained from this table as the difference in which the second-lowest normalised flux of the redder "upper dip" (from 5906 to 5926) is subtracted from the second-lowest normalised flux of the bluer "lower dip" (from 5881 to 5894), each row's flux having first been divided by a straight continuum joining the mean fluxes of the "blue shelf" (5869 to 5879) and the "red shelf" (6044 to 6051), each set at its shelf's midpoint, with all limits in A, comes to -0.21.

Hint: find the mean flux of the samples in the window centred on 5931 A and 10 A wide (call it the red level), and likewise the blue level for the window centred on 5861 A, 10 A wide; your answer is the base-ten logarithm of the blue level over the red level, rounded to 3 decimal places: -0.007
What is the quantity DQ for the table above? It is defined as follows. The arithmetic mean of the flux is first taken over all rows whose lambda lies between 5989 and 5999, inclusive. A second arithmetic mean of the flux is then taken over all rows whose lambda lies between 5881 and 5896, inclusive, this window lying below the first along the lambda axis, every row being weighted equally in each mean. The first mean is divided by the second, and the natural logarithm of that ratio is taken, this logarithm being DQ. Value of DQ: 0.22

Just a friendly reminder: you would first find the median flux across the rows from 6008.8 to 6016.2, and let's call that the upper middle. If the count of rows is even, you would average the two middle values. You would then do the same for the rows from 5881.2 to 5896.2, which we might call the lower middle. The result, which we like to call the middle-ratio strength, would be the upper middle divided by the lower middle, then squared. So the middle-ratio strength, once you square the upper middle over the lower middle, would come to 1.58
